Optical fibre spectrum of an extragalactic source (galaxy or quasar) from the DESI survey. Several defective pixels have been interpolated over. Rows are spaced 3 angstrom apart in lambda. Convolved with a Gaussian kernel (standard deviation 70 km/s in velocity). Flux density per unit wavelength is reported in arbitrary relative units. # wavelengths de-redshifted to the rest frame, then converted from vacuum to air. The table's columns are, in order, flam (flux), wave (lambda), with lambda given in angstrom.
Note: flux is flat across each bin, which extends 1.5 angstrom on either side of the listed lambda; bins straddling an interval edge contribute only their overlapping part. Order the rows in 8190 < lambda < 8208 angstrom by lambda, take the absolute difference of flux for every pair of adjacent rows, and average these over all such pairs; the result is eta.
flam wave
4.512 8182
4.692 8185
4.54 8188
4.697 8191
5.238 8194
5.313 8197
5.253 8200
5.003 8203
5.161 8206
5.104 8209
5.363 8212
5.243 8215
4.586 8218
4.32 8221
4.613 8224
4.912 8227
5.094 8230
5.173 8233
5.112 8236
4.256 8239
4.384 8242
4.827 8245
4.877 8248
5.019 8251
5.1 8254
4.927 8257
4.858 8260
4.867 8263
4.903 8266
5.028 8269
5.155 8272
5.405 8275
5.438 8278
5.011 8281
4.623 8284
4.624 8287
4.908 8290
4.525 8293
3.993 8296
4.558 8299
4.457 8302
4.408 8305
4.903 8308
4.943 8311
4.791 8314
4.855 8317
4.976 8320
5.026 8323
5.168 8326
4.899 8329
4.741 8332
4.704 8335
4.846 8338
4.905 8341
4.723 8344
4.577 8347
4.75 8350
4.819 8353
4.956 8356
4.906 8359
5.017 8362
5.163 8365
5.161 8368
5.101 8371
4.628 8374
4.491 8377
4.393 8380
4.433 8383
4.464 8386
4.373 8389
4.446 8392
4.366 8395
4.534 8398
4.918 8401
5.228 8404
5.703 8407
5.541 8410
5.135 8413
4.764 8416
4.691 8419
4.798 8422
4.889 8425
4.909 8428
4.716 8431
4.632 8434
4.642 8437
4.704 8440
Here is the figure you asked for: 0.22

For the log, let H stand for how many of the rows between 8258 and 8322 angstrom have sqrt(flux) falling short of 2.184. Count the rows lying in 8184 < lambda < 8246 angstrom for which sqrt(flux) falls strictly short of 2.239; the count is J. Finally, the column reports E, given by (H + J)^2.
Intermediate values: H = 7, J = 11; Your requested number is 324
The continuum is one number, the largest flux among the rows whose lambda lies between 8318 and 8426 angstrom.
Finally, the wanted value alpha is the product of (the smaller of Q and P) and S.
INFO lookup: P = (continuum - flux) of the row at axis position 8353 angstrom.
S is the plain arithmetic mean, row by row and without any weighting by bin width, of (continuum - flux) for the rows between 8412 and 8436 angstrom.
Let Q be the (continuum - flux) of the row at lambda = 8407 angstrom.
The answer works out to 0.0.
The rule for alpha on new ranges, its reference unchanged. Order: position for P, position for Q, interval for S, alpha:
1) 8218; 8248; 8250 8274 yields 0.6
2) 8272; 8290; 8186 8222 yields 0.4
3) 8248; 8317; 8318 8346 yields 0.7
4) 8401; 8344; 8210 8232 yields 0.6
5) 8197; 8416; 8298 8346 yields 0.3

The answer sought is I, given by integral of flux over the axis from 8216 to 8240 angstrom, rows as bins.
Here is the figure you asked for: 115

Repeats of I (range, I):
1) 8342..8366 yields 117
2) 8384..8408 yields 113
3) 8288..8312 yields 110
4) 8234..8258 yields 116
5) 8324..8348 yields 116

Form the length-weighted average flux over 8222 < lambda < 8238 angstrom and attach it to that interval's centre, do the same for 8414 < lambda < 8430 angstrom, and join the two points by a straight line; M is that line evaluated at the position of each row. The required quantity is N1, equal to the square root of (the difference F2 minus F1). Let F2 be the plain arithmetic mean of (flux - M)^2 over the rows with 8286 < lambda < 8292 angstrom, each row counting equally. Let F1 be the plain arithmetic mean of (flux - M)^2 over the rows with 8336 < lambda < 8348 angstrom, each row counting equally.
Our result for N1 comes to 0.11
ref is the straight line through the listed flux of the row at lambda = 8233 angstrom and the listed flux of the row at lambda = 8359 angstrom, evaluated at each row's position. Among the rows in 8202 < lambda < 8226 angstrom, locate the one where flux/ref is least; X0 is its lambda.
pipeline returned 8221 angstrom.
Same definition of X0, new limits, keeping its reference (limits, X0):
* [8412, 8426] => 8419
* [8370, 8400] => 8389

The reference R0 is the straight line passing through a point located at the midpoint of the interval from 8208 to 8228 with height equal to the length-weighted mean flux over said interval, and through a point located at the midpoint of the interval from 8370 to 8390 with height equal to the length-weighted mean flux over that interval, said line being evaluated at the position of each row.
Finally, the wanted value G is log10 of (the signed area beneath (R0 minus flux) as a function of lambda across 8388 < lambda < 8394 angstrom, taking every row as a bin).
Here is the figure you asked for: -0.2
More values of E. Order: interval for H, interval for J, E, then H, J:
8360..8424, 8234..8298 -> 625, 11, 14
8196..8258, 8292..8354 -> 576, 5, 19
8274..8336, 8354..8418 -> 484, 9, 13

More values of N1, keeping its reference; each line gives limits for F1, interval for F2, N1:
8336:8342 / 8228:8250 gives 0.35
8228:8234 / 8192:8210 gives 0.14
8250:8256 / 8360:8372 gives 0.22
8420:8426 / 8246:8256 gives 0.11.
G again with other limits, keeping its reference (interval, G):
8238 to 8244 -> 0.4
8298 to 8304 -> 0.1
